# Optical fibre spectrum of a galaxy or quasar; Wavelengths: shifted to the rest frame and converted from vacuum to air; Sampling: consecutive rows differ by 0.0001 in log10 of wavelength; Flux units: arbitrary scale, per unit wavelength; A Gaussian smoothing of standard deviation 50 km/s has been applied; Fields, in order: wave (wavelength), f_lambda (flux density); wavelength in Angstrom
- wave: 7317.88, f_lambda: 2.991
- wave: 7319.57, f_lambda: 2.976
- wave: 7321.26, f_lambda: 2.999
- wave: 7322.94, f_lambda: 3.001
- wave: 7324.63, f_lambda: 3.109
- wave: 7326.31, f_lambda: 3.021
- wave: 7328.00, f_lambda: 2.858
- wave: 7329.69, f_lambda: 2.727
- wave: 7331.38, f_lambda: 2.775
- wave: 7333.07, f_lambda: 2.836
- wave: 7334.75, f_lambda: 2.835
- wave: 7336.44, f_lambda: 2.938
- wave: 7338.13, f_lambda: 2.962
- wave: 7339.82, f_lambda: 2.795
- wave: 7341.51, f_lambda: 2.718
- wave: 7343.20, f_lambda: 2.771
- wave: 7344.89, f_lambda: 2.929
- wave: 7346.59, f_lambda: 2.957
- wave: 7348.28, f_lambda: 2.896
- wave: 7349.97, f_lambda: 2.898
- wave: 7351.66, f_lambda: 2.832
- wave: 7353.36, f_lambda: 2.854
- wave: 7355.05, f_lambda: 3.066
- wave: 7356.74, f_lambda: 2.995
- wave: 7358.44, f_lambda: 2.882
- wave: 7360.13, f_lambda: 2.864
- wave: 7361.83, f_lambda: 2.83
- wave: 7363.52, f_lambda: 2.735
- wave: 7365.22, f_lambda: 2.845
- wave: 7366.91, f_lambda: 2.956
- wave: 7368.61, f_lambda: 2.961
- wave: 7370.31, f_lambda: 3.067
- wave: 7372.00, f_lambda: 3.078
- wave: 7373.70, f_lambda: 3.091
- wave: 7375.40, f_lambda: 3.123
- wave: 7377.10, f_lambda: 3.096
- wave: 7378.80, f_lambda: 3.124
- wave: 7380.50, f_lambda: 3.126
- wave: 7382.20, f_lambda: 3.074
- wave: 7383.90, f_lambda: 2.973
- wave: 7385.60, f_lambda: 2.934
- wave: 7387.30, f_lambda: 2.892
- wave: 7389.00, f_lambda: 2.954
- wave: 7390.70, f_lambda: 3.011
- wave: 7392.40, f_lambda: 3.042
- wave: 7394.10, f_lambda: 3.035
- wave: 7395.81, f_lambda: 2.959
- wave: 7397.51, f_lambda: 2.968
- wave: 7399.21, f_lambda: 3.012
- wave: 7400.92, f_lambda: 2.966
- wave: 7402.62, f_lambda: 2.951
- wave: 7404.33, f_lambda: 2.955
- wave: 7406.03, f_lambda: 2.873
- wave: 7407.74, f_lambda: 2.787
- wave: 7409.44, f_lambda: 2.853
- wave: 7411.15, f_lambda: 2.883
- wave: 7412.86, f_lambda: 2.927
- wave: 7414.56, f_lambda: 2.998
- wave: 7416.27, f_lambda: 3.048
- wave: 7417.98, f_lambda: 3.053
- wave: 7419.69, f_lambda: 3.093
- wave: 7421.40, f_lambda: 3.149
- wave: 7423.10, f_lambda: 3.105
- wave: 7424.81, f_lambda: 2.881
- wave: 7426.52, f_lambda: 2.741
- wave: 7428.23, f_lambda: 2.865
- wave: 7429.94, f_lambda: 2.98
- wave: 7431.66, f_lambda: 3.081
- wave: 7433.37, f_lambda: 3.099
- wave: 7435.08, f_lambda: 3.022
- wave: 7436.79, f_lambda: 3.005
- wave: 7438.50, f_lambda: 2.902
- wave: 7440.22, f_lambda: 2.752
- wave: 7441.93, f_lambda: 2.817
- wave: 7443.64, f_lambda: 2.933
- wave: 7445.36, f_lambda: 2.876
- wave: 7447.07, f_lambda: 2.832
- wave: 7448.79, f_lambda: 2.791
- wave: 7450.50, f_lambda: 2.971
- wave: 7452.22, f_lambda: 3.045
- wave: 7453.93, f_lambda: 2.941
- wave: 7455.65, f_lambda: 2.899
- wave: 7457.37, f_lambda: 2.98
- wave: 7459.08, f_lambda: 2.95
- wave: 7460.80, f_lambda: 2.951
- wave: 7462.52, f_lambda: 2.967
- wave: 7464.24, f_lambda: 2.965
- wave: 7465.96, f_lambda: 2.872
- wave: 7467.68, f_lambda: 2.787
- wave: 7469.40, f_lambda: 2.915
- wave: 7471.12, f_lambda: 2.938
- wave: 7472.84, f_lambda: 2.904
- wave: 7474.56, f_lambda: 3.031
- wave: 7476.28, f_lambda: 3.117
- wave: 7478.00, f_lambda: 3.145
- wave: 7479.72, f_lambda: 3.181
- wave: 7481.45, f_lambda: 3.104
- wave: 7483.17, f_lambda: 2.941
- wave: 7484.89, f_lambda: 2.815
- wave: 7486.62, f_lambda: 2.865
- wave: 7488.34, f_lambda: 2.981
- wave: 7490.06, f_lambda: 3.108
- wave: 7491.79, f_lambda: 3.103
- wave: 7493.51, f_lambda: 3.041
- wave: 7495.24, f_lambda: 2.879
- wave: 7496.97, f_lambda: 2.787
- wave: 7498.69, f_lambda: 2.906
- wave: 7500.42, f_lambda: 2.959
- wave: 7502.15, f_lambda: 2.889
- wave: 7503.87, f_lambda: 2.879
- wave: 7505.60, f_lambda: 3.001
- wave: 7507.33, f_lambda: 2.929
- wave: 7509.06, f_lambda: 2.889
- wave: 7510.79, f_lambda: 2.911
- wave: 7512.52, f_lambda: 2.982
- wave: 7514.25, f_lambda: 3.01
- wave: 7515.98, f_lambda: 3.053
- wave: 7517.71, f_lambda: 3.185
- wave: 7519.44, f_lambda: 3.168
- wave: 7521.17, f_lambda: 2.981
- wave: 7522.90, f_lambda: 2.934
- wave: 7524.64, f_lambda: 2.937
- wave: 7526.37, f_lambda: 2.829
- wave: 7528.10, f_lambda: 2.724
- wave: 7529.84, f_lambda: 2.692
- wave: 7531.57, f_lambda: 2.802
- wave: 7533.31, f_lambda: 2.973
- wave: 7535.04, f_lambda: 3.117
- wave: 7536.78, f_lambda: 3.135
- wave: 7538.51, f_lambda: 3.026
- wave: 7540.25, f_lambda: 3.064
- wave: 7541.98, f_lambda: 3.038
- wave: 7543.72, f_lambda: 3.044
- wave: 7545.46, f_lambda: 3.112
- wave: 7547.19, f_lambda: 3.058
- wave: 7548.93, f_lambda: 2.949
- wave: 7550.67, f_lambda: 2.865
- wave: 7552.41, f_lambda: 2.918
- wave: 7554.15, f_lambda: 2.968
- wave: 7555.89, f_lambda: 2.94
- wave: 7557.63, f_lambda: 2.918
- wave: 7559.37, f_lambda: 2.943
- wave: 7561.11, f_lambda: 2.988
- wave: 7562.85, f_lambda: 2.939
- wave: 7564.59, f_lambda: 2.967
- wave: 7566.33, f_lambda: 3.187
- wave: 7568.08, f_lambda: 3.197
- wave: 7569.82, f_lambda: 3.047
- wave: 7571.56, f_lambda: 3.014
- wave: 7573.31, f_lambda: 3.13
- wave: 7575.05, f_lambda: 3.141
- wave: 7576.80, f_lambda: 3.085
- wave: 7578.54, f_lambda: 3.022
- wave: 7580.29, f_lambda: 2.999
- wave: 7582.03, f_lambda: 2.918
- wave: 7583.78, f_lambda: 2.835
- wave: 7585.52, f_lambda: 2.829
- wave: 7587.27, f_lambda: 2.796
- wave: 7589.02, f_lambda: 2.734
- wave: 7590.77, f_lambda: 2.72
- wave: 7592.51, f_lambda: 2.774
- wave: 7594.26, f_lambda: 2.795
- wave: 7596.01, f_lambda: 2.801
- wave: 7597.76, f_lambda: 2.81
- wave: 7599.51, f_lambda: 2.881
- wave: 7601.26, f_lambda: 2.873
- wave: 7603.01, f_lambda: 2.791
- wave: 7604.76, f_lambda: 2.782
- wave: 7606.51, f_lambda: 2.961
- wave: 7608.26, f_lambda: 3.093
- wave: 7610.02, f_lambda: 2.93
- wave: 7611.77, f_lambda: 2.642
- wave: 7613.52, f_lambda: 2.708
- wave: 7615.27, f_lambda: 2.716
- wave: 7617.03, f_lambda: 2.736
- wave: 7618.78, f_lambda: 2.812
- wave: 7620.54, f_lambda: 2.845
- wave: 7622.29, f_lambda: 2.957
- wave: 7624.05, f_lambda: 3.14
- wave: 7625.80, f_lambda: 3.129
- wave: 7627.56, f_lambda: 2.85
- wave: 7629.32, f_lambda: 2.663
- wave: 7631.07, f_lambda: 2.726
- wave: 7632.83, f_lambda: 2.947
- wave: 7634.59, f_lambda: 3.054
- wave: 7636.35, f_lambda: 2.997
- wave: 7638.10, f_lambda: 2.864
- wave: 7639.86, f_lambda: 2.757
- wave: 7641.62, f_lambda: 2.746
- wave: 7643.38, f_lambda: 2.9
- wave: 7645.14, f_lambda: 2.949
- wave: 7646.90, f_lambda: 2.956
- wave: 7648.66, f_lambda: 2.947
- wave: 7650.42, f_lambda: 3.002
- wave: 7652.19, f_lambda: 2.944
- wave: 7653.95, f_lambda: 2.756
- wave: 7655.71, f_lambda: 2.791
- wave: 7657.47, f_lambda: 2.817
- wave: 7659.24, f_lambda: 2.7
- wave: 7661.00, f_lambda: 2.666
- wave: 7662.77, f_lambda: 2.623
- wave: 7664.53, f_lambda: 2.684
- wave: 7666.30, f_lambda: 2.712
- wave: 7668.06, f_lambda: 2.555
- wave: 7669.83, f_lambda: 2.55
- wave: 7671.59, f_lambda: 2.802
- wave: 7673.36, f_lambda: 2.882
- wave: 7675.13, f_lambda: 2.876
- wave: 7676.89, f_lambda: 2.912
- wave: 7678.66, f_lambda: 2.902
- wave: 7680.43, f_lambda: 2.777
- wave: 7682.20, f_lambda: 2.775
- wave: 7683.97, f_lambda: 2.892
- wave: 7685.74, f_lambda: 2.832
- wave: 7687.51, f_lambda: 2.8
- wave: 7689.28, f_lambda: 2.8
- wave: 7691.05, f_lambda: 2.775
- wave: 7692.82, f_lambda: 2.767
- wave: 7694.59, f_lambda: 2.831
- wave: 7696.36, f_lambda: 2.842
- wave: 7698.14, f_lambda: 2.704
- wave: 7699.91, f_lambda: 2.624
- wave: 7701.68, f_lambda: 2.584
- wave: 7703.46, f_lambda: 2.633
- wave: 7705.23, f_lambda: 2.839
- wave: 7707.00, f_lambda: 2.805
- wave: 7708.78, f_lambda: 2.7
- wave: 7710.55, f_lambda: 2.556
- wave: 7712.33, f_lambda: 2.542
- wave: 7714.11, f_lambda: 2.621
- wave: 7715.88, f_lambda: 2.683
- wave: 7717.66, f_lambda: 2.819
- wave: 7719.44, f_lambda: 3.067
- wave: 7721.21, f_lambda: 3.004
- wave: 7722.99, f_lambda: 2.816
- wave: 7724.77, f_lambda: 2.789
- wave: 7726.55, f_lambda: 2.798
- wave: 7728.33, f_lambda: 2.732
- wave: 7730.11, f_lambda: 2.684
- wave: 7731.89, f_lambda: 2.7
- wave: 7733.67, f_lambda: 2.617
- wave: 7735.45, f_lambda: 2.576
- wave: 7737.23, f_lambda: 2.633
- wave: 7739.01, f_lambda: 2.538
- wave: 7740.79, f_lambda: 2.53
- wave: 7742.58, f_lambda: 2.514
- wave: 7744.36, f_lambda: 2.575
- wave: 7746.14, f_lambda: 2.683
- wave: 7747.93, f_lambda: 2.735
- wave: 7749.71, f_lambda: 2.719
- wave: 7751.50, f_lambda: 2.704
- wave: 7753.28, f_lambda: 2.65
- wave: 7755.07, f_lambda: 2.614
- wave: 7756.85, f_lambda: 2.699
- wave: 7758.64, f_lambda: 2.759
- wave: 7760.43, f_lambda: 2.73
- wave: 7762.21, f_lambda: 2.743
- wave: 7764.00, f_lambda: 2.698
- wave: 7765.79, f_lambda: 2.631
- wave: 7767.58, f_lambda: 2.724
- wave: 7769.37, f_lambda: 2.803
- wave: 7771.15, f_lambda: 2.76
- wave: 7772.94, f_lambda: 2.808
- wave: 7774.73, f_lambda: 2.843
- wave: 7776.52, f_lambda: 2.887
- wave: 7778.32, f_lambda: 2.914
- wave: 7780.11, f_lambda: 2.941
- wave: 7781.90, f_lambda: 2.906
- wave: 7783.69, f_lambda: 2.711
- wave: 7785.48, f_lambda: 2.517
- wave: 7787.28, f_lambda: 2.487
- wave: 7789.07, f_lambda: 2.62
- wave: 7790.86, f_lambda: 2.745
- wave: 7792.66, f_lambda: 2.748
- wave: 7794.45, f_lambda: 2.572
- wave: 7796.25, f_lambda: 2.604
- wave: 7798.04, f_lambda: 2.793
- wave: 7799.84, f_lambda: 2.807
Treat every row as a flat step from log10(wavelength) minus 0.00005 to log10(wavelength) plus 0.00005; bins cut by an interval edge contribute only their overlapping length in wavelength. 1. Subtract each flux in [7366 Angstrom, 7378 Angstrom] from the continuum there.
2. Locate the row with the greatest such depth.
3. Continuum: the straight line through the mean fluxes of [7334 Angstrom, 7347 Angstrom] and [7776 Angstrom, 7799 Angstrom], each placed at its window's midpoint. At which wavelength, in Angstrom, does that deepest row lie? 7366.91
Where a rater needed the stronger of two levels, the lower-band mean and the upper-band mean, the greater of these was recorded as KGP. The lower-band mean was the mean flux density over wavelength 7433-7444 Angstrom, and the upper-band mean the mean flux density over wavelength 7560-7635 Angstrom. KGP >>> 2.93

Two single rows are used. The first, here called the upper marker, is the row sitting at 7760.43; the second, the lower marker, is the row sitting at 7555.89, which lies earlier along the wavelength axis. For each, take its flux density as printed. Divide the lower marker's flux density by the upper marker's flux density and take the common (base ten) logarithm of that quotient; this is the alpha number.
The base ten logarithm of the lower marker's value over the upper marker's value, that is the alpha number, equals 0.032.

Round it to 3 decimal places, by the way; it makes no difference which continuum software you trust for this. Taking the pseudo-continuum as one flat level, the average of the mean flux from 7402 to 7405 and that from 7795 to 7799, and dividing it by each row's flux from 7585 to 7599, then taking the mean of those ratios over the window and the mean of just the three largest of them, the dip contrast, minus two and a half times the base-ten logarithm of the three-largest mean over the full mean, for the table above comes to -0.016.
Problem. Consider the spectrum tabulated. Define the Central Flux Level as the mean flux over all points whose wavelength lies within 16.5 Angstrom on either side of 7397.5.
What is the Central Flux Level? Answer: 2.95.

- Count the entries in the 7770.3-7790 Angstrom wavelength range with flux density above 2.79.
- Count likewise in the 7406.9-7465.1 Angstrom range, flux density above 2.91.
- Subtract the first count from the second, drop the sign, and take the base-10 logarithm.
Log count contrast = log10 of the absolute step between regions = 1.18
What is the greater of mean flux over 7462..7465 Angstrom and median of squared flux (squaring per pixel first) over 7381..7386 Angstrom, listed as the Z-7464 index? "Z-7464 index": 8.84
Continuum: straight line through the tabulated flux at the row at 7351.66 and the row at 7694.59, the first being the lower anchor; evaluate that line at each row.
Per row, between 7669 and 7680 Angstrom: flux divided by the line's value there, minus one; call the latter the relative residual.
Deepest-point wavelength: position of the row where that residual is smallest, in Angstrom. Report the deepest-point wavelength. 7669.83 Angstrom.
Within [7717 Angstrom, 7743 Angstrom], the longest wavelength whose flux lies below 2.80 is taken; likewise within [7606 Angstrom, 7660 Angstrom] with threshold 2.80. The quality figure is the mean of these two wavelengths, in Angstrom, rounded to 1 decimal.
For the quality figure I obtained 7700.9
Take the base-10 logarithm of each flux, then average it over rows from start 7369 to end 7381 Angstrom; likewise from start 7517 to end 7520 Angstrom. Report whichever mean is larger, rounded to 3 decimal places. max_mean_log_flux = 0.502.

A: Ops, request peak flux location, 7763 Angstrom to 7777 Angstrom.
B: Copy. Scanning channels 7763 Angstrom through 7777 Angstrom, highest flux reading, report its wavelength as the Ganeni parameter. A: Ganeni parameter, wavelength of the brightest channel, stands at 7776.52 Angstrom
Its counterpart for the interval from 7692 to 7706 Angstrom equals 7696.36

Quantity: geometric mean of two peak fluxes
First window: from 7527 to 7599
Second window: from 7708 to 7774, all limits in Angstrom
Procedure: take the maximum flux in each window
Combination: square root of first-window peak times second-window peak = 3.13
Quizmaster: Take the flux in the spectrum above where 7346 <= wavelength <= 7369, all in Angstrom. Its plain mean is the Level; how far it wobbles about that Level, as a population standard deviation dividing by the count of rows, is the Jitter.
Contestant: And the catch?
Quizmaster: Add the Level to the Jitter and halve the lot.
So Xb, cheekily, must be 1.49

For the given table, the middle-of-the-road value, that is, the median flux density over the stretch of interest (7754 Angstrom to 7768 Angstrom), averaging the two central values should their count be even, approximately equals 2.71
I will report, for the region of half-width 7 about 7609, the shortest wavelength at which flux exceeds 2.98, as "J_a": 7608.26 Angstrom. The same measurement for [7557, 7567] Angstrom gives 7561.11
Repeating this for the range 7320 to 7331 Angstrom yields 7321.26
